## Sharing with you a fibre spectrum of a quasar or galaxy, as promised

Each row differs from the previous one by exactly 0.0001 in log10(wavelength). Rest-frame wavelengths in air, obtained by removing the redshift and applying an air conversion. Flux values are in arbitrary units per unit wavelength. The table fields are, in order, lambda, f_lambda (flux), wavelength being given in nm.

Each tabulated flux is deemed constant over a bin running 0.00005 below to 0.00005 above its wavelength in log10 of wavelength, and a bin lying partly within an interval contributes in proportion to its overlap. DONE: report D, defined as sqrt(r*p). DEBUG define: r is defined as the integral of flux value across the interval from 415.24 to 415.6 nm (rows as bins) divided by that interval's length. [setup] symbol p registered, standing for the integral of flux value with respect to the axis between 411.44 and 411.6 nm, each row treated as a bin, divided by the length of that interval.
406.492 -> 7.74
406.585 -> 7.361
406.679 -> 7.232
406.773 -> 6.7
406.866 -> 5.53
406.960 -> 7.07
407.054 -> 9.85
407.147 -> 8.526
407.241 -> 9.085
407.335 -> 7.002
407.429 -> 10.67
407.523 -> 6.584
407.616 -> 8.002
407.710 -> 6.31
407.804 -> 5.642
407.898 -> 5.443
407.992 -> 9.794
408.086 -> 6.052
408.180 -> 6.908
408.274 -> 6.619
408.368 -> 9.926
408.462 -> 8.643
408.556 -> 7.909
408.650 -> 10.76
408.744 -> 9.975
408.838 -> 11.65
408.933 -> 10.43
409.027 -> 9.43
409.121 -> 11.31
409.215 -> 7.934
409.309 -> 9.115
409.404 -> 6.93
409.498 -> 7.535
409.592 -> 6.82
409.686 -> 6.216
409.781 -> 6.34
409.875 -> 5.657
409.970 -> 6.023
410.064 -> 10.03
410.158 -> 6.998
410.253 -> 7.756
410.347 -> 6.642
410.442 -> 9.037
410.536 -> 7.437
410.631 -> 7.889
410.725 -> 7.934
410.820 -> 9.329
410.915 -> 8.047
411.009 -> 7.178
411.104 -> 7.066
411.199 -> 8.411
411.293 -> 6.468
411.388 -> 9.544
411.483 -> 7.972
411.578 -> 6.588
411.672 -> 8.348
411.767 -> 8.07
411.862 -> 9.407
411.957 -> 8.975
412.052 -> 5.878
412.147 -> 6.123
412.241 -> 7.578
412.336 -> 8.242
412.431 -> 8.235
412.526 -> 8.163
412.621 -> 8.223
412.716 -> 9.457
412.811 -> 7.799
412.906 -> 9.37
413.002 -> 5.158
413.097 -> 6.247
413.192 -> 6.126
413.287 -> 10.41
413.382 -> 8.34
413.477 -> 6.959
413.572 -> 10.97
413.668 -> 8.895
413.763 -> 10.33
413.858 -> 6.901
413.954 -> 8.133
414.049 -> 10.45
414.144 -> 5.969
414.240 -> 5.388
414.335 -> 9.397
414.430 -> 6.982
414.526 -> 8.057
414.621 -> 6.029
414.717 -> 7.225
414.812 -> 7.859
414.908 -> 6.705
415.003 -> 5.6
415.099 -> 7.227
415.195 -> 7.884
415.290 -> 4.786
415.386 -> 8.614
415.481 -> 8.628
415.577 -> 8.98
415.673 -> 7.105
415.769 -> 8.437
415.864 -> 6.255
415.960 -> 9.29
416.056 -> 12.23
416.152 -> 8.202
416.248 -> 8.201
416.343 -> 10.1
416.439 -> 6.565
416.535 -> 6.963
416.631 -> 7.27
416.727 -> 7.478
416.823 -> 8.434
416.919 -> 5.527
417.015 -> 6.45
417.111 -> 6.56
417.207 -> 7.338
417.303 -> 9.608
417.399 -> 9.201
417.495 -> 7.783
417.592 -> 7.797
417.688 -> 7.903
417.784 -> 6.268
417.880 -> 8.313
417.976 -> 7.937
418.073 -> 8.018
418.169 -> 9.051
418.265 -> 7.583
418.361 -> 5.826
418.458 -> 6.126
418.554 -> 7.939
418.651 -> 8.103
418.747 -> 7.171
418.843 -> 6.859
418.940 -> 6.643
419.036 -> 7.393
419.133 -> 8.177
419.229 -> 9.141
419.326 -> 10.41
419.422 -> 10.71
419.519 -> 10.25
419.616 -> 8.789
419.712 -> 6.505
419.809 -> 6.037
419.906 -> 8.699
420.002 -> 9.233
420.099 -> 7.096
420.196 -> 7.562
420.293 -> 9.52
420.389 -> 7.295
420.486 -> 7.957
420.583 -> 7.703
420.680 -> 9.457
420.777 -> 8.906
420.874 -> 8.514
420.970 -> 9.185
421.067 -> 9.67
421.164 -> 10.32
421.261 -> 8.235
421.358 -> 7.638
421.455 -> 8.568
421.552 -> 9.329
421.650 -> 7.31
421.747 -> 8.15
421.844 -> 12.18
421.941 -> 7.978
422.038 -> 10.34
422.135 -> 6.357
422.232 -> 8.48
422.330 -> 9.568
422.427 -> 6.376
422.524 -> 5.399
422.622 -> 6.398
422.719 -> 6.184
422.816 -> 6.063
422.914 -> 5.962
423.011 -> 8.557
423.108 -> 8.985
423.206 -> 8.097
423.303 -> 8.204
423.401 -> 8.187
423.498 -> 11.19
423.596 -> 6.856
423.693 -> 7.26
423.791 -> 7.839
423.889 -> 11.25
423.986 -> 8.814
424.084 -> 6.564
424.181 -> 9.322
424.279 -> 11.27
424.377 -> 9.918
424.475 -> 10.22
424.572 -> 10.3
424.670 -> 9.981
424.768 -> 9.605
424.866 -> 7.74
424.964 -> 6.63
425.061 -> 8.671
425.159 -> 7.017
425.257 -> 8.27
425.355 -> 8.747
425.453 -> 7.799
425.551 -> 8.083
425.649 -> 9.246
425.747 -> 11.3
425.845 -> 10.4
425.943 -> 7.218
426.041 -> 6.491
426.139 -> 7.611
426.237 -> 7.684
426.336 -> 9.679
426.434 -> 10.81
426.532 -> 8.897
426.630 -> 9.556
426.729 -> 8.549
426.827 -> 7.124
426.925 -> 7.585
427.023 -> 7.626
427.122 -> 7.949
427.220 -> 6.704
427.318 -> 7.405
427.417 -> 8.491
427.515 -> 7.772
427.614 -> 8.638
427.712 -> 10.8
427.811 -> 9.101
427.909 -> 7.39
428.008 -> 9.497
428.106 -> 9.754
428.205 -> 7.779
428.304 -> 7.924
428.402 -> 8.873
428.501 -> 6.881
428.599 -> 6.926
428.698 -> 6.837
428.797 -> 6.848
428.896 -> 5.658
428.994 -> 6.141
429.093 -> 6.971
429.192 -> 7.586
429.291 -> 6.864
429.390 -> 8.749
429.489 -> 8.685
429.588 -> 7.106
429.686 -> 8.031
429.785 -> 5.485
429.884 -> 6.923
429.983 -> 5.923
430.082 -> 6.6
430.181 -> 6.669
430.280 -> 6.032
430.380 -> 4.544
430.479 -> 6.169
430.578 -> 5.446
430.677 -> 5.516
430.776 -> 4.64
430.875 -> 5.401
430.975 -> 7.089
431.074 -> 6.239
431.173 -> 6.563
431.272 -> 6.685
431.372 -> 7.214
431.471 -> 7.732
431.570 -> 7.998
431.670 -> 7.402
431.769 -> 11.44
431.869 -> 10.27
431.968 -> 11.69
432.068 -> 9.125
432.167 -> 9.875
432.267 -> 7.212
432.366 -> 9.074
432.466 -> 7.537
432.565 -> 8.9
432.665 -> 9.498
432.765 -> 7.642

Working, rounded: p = 7.36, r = 7.7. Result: 7.5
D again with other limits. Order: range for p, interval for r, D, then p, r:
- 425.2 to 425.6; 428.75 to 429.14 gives 7.2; 8.20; 6.4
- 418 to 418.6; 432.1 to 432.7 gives 8.0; 7.44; 8.7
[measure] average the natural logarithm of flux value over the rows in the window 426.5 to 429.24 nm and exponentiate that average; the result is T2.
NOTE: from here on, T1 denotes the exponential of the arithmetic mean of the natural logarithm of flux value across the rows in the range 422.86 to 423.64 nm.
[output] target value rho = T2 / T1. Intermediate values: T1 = 8.1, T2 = 7.8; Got 1.0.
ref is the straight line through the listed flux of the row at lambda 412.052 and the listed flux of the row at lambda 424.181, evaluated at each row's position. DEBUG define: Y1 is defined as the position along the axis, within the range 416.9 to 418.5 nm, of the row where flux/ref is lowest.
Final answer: 418.361 nm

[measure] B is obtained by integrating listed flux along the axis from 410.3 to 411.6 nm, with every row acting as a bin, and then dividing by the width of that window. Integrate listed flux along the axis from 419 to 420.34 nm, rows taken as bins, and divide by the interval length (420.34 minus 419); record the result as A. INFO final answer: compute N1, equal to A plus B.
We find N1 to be 16.4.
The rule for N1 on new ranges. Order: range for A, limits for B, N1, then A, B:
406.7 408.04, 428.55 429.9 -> 14.6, 7.6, 7.1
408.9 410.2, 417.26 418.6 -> 15.7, 7.9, 7.8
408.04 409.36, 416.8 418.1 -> 16.7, 9.0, 7.6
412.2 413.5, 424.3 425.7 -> 16.7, 7.9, 8.8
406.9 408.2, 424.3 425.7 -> 16.4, 7.6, 8.8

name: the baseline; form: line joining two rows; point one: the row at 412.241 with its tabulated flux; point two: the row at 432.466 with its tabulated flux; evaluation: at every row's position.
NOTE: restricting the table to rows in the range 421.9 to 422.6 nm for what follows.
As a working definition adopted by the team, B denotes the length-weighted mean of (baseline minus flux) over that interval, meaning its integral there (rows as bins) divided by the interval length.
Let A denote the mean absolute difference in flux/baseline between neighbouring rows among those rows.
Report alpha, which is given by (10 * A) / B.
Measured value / -17.6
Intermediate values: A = 0.30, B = -0.2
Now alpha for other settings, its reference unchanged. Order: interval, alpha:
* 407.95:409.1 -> -1.4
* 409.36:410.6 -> 4.6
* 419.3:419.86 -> -1.1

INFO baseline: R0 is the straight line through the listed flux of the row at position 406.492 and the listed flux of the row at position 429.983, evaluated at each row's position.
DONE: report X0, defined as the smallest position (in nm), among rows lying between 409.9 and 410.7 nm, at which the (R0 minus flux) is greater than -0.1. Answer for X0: 409.970 nm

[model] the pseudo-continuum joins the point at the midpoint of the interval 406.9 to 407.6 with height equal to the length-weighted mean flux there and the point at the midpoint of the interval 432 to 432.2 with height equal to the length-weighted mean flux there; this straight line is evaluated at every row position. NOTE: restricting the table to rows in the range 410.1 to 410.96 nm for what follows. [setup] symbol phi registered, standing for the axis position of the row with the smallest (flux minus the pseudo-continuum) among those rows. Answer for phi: 410.347 nm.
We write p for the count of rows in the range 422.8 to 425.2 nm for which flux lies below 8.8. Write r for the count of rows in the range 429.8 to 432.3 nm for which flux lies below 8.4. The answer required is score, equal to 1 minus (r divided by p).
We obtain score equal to -0.43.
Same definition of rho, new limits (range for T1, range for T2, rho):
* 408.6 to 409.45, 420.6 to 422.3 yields 0.9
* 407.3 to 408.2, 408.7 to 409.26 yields 1.4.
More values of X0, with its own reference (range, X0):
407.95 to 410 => 408.086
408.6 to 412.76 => 409.404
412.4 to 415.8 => 413.002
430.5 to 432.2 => 430.578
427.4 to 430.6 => 428.896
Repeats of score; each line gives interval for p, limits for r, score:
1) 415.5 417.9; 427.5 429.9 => 0.11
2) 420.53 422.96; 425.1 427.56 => 0.06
